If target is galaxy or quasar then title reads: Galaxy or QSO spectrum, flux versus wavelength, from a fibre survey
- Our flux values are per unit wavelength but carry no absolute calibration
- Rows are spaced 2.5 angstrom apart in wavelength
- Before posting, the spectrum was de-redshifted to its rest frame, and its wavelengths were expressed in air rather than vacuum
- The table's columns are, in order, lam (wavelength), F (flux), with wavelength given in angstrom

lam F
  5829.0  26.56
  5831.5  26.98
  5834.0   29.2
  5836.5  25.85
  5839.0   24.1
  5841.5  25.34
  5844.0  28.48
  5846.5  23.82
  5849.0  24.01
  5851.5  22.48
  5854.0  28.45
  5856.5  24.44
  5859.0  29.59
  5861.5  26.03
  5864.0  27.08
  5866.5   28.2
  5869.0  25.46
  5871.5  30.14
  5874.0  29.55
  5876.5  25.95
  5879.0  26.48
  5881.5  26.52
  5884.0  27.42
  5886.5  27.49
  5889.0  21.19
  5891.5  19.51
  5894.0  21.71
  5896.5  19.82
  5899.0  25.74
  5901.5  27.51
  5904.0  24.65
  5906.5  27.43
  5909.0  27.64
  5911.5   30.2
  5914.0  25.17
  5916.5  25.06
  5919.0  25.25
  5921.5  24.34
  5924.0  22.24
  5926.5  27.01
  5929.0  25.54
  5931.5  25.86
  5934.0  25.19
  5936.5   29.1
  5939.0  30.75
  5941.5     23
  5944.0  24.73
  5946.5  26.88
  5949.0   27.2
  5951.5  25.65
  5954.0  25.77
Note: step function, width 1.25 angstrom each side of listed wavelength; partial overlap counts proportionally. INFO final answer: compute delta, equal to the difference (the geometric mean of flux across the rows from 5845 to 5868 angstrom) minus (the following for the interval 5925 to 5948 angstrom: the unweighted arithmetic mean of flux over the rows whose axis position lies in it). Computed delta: -0.5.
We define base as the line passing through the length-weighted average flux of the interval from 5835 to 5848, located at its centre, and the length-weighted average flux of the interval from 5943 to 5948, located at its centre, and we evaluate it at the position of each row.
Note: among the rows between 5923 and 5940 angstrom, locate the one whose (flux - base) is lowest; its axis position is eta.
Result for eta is 5924.0 angstrom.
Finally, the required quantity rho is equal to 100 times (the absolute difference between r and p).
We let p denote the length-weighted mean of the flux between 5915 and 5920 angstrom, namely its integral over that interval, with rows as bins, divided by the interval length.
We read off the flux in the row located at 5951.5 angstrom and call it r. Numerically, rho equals 50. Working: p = 25.2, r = 25.65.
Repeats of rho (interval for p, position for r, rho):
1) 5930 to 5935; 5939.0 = 521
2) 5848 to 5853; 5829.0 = 309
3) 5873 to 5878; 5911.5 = 260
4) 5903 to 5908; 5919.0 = 94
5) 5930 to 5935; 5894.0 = 383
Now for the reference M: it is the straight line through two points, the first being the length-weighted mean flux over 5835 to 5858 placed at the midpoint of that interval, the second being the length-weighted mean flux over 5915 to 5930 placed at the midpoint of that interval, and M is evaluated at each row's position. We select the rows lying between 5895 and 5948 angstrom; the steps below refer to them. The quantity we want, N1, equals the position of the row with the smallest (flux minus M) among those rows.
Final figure 5896.5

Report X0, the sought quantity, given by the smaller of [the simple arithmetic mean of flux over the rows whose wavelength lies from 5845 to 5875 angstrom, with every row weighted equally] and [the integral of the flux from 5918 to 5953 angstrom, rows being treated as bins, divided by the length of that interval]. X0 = 25.9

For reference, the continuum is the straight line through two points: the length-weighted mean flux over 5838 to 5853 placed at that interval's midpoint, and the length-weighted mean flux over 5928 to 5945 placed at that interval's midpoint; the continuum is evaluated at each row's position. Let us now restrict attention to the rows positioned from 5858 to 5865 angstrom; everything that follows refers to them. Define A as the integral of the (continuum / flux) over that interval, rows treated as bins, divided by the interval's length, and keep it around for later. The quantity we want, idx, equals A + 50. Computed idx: 50.9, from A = 0.91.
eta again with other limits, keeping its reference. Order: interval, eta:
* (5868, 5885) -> 5869.0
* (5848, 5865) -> 5851.5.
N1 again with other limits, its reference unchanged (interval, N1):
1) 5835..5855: 5851.5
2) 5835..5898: 5891.5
